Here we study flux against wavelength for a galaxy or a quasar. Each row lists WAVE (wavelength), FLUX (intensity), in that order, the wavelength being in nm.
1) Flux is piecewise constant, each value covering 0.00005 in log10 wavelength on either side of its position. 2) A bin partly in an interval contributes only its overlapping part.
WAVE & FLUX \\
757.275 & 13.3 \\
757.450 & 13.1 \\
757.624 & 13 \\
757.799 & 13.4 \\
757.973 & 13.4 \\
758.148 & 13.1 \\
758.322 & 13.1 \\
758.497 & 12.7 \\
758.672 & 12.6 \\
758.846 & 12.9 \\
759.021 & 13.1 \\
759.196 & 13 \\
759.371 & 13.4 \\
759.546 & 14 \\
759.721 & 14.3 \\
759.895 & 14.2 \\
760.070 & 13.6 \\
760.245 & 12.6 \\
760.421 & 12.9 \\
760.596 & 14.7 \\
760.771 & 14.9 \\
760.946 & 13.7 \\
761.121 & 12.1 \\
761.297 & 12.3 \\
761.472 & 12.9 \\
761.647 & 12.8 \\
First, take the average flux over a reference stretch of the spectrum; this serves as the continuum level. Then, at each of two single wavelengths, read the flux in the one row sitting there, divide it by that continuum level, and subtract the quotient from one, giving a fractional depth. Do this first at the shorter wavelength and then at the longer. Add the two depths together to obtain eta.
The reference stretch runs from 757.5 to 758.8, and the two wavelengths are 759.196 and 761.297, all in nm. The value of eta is 0.06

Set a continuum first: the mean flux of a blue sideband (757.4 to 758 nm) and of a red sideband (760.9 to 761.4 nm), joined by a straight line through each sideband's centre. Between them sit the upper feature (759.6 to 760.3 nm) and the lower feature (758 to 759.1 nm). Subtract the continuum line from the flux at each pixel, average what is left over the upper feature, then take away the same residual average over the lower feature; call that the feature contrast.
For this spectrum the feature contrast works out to 1.0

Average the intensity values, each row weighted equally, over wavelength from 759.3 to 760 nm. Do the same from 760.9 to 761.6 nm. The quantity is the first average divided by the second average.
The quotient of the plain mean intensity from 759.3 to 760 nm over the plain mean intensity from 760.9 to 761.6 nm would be 1.10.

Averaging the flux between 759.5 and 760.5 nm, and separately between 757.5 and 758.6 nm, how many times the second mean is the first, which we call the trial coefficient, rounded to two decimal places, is 1.04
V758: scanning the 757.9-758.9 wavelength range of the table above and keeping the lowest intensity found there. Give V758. 12.6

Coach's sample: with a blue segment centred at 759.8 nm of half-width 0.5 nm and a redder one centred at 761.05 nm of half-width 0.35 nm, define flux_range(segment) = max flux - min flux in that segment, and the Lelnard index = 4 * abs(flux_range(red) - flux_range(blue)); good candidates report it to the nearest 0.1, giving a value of 4.4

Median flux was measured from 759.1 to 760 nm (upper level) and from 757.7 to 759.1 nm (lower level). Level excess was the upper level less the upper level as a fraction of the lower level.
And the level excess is 12.9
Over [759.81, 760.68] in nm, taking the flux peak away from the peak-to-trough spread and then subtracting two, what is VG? -14.6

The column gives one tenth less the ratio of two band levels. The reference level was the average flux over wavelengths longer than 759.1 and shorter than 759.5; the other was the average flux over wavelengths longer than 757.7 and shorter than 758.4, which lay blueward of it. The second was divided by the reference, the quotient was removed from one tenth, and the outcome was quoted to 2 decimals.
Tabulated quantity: -0.90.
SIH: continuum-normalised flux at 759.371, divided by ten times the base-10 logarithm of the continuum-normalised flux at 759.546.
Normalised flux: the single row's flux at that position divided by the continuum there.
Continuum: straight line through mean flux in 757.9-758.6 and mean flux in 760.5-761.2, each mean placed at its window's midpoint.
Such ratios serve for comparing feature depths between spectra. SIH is 6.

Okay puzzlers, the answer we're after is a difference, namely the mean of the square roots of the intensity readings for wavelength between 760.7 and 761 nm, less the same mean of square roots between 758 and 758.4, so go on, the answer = 0.16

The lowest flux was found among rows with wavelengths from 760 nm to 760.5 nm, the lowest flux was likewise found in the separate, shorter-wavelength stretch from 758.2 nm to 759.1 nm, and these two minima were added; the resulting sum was 25.2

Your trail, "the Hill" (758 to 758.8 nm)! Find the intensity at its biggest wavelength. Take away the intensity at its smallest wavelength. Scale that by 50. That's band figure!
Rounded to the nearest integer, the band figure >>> -25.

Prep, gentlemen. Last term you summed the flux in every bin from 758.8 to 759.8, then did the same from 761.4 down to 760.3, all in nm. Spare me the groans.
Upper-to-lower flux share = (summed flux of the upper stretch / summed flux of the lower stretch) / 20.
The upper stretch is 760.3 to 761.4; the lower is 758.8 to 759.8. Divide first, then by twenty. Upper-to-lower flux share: 0.0499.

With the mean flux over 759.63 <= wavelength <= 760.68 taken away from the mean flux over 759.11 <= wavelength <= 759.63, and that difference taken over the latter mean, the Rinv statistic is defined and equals -0.019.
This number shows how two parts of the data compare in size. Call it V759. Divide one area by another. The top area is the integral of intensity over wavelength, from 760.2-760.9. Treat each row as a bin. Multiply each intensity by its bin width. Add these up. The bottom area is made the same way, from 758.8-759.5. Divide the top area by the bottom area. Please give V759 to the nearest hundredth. 1.05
